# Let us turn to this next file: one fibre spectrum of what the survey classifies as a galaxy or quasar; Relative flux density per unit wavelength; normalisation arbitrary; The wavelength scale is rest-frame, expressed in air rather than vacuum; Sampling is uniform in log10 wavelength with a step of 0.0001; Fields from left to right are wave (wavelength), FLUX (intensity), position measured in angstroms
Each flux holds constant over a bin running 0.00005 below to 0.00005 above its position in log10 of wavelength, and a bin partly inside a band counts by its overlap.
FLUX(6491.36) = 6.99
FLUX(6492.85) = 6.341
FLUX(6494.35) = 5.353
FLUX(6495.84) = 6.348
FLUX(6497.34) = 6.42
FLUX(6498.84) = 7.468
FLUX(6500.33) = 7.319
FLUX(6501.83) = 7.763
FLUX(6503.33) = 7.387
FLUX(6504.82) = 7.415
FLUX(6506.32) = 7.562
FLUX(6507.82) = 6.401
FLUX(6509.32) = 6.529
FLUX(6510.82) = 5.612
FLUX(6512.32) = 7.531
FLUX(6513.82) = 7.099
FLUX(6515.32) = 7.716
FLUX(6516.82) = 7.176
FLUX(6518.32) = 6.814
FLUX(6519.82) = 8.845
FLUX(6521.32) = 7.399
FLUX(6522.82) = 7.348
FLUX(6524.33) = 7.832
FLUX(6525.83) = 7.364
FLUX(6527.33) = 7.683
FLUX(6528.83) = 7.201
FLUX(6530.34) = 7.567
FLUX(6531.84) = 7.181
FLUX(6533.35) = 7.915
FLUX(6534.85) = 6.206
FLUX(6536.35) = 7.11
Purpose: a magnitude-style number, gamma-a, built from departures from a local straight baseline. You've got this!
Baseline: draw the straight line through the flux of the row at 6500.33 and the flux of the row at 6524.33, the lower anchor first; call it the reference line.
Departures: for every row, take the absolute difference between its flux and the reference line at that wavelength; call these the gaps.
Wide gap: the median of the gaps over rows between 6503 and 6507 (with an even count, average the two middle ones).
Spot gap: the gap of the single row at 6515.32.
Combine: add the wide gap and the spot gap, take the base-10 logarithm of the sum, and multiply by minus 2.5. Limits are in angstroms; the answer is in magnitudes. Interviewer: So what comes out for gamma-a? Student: 2.7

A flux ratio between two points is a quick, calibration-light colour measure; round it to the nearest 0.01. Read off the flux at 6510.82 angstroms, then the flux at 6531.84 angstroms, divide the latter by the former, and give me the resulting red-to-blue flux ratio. 1.28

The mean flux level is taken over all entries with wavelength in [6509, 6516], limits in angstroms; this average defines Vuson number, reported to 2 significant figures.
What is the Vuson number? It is 6.9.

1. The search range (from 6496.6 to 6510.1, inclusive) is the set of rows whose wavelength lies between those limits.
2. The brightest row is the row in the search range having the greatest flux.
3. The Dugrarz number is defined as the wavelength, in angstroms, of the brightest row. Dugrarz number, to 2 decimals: 6501.83 angstroms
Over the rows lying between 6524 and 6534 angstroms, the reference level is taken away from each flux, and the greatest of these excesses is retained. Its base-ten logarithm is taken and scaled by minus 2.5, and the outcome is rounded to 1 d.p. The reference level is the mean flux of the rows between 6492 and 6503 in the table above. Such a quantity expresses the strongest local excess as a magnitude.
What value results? -0.2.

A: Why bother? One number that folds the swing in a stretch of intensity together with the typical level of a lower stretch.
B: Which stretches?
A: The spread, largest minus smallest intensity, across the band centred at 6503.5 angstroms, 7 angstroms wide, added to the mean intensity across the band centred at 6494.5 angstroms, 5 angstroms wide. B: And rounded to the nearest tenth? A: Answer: 6.5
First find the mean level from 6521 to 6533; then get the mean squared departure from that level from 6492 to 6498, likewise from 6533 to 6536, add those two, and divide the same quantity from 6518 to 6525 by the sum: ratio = 0.2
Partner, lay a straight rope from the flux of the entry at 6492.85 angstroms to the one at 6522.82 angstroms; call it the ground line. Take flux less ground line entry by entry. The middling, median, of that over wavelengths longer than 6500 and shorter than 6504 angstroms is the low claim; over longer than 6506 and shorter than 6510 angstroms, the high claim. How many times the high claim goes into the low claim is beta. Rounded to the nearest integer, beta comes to -2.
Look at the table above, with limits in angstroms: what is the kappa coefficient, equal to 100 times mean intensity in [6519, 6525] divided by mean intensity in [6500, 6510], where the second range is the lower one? 109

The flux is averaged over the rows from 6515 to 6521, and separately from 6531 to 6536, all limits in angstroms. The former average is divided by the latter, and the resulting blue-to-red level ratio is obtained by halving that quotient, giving 0.54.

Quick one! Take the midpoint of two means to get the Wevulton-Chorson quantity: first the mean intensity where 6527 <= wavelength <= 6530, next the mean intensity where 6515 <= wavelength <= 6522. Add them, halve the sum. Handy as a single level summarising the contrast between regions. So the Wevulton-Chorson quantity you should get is 7.5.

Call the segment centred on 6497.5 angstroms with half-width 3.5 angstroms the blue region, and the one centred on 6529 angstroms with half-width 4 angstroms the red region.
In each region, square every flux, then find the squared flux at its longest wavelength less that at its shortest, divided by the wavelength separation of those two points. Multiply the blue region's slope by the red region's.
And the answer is -1.8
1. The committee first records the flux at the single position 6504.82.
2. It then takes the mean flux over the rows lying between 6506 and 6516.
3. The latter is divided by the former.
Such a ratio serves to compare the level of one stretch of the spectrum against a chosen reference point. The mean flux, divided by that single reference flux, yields 0.93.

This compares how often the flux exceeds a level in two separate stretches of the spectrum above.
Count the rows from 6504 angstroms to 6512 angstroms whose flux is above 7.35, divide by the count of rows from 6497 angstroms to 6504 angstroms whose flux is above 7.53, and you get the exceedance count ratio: 2.0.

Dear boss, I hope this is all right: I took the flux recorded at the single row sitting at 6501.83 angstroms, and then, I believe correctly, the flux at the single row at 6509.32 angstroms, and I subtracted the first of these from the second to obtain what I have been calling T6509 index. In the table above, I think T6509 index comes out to -1.2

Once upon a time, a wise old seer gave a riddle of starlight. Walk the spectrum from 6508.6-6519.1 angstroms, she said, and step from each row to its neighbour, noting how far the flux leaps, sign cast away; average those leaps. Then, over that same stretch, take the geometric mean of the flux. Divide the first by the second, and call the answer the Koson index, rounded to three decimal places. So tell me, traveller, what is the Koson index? 0.116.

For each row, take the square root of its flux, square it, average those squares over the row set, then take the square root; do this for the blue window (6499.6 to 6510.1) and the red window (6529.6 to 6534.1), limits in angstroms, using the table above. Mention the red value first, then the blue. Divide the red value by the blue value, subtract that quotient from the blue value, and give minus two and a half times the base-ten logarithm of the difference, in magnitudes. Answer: -0.55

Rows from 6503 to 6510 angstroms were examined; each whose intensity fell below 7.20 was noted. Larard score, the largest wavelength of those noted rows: 6509.32 angstroms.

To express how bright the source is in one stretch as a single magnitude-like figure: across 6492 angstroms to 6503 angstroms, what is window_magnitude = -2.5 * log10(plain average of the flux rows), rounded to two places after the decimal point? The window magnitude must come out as -2.07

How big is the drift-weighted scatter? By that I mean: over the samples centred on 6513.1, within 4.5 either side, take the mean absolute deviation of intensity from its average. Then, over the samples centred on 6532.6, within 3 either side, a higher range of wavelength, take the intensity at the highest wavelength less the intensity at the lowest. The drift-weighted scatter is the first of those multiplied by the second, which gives -0.79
